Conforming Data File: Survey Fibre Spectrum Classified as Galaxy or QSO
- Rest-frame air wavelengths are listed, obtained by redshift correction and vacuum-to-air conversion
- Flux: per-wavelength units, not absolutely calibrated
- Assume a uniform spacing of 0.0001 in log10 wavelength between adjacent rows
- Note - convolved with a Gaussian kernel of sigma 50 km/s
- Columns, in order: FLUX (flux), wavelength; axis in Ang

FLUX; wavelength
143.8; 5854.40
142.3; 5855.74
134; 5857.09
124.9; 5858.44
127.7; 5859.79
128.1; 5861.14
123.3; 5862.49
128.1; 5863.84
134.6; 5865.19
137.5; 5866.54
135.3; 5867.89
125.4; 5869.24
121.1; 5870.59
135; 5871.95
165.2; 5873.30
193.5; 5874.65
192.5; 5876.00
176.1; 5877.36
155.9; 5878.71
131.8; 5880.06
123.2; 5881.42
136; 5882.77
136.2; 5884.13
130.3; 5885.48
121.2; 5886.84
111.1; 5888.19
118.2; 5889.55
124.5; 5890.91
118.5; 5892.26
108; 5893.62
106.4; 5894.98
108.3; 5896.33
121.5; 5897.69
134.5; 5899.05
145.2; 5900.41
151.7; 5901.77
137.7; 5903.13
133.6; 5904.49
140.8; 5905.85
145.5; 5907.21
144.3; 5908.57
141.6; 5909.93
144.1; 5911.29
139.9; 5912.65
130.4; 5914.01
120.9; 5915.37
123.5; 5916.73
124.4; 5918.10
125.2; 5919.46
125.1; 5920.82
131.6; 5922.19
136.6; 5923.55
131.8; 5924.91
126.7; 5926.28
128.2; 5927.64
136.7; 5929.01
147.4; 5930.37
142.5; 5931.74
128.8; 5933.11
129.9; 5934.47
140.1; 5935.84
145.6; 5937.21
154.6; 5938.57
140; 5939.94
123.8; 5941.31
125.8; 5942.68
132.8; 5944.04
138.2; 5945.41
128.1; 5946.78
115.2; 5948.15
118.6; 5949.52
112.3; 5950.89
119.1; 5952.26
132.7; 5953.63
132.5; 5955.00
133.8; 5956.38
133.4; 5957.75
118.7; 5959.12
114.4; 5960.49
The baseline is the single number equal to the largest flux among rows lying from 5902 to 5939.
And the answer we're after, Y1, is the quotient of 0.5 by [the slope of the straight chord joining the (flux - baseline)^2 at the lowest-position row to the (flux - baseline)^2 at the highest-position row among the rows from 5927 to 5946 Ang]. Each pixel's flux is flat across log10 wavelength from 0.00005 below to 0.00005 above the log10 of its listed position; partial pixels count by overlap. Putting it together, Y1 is -0.021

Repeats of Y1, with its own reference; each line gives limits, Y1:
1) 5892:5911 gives -0.008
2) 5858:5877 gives 0.016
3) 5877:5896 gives 0.005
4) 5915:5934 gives -0.019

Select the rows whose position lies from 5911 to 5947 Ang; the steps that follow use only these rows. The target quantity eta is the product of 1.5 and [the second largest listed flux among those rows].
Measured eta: 221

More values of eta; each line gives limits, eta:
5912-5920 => 196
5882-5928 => 218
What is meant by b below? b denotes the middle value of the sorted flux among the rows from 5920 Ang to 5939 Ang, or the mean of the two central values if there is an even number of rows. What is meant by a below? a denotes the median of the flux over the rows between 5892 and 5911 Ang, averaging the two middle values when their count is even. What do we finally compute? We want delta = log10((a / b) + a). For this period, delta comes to 2.14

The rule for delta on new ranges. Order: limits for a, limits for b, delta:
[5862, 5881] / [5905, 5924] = 2.13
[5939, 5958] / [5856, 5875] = 2.12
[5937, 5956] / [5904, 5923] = 2.12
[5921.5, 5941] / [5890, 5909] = 2.14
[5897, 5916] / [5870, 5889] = 2.15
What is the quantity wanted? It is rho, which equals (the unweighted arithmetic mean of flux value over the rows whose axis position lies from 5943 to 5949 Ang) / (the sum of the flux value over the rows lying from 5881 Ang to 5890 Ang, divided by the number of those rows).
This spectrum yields 1.03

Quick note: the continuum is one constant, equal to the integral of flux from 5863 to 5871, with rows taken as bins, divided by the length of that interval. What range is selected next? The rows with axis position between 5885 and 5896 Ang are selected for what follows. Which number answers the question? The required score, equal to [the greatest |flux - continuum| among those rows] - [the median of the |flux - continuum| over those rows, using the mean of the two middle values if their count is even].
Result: 12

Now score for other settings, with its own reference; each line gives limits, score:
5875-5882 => 37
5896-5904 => 10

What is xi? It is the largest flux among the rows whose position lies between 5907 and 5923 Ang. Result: 145.5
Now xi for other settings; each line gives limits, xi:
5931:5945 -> 154.6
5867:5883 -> 193.5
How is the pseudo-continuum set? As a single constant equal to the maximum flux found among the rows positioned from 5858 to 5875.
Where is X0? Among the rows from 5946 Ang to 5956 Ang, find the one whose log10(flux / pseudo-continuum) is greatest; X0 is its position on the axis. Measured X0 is 5953.63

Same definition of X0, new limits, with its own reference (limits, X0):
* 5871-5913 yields 5874.65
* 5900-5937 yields 5901.77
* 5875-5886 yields 5876.00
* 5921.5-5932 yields 5930.37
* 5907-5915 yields 5907.21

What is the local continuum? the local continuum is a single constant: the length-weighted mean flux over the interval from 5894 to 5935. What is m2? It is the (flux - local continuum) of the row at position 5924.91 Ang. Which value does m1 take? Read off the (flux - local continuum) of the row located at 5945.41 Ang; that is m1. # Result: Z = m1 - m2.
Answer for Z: 6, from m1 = 6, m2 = -1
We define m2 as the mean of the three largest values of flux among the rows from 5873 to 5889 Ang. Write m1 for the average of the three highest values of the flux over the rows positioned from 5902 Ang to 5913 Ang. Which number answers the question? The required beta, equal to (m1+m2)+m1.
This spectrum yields 477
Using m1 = 145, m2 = 187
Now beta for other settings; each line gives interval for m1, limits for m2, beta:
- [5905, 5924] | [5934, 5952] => 436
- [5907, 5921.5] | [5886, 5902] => 433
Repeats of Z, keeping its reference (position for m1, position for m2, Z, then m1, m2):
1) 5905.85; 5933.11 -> 12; 8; -4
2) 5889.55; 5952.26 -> -1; -14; -14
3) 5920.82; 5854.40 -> -19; -8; 11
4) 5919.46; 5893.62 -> 17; -7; -25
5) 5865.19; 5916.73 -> 11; 2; -9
